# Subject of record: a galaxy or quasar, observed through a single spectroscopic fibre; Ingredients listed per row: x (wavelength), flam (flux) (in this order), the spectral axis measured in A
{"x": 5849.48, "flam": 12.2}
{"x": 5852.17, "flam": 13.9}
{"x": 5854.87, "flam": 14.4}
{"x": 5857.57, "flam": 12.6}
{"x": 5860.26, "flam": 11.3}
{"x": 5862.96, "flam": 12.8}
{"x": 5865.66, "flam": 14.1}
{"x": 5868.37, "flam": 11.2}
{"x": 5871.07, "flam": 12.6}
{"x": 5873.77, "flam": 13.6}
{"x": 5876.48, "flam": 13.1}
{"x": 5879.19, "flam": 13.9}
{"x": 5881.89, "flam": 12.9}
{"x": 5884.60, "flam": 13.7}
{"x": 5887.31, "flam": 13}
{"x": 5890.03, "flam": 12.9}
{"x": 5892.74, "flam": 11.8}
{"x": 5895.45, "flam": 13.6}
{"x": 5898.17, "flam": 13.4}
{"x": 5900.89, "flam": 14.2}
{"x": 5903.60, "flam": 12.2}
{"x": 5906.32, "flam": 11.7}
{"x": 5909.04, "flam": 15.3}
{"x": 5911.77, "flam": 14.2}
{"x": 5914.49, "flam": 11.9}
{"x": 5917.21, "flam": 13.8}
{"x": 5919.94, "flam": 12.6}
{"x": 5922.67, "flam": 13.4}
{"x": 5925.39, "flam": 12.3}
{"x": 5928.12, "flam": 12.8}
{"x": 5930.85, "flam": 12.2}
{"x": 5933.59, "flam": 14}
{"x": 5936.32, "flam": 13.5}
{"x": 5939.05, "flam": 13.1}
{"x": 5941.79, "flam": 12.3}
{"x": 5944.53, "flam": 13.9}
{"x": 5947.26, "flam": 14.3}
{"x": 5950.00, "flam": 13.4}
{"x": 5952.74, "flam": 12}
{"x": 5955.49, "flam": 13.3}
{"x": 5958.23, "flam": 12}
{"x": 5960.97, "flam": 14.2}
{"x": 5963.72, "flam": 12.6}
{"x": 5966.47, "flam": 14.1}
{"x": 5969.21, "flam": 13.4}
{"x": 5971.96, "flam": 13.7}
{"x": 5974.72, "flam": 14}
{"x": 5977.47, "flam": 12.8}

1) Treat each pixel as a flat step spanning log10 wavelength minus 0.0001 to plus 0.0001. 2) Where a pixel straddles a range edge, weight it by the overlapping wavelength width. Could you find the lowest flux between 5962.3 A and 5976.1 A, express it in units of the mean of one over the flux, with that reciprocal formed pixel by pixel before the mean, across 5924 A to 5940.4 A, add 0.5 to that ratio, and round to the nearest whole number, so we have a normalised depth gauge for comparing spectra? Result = 164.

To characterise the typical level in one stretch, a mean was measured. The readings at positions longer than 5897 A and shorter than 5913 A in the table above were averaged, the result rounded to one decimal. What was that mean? 13.5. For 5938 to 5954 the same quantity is 13.2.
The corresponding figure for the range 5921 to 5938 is 13.0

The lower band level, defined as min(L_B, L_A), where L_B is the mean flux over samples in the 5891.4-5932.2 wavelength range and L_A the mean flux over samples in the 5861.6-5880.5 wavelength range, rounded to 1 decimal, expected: 13.0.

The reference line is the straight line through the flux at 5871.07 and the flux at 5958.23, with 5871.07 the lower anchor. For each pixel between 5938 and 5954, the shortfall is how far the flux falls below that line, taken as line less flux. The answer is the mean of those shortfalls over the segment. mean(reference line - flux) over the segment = -1.1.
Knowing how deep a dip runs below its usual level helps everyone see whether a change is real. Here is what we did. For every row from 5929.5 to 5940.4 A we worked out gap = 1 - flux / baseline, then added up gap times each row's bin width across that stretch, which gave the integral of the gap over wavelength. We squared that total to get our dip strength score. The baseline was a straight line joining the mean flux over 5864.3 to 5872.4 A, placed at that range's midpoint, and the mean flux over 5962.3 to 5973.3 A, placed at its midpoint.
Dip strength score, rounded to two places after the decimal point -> 0.00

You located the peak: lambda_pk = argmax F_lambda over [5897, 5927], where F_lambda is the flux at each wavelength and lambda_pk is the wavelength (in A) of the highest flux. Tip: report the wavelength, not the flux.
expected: 5909.04 A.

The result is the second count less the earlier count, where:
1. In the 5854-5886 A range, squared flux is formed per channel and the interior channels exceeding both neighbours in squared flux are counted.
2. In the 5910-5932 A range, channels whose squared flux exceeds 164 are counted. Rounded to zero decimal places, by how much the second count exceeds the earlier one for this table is 0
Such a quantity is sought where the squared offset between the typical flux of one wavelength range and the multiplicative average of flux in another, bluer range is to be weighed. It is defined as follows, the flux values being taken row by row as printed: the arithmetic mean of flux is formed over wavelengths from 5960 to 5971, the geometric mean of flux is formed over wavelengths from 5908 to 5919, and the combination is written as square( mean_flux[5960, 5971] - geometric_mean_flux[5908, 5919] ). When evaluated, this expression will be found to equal 0.03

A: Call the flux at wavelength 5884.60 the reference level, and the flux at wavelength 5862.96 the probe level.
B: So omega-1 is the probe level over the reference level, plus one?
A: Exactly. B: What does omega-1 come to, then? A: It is 1.93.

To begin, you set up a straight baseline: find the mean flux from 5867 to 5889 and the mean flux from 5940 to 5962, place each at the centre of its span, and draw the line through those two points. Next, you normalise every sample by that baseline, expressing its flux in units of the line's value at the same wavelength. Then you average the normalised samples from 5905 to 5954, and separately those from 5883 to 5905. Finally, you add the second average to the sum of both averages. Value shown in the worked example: 3.01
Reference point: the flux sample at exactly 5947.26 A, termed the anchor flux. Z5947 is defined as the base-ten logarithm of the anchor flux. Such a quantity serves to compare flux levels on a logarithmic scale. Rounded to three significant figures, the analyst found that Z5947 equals 1.16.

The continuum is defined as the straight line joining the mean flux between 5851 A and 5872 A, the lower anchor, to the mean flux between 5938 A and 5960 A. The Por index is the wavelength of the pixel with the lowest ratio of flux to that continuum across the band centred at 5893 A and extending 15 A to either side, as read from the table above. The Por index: 5906.32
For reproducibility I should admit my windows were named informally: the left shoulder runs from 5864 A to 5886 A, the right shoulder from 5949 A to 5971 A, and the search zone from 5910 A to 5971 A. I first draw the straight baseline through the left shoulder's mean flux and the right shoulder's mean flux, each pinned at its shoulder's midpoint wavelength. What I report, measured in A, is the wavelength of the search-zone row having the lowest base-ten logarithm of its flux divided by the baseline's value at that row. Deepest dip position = 5914.49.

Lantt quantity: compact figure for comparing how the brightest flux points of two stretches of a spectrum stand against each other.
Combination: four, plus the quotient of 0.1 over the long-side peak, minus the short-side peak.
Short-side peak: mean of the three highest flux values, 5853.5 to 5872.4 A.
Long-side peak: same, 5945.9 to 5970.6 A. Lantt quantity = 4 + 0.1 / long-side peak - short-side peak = -9.8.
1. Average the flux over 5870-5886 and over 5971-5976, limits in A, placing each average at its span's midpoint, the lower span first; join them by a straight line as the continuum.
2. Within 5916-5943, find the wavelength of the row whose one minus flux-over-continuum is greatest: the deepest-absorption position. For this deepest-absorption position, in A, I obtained 5930.85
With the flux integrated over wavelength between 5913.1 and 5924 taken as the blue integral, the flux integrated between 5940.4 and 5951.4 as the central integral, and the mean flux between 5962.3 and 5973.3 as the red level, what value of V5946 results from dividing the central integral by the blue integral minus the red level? 1.16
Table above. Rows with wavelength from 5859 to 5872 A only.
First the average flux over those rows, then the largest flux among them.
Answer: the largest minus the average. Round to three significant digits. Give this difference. 1.70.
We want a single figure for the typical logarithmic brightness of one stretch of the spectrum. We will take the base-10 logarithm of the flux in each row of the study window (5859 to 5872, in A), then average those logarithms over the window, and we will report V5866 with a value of 1.09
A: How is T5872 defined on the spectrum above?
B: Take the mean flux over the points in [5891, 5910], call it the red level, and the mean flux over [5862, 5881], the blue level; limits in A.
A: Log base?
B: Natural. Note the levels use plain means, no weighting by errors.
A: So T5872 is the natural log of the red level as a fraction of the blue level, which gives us 0.01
